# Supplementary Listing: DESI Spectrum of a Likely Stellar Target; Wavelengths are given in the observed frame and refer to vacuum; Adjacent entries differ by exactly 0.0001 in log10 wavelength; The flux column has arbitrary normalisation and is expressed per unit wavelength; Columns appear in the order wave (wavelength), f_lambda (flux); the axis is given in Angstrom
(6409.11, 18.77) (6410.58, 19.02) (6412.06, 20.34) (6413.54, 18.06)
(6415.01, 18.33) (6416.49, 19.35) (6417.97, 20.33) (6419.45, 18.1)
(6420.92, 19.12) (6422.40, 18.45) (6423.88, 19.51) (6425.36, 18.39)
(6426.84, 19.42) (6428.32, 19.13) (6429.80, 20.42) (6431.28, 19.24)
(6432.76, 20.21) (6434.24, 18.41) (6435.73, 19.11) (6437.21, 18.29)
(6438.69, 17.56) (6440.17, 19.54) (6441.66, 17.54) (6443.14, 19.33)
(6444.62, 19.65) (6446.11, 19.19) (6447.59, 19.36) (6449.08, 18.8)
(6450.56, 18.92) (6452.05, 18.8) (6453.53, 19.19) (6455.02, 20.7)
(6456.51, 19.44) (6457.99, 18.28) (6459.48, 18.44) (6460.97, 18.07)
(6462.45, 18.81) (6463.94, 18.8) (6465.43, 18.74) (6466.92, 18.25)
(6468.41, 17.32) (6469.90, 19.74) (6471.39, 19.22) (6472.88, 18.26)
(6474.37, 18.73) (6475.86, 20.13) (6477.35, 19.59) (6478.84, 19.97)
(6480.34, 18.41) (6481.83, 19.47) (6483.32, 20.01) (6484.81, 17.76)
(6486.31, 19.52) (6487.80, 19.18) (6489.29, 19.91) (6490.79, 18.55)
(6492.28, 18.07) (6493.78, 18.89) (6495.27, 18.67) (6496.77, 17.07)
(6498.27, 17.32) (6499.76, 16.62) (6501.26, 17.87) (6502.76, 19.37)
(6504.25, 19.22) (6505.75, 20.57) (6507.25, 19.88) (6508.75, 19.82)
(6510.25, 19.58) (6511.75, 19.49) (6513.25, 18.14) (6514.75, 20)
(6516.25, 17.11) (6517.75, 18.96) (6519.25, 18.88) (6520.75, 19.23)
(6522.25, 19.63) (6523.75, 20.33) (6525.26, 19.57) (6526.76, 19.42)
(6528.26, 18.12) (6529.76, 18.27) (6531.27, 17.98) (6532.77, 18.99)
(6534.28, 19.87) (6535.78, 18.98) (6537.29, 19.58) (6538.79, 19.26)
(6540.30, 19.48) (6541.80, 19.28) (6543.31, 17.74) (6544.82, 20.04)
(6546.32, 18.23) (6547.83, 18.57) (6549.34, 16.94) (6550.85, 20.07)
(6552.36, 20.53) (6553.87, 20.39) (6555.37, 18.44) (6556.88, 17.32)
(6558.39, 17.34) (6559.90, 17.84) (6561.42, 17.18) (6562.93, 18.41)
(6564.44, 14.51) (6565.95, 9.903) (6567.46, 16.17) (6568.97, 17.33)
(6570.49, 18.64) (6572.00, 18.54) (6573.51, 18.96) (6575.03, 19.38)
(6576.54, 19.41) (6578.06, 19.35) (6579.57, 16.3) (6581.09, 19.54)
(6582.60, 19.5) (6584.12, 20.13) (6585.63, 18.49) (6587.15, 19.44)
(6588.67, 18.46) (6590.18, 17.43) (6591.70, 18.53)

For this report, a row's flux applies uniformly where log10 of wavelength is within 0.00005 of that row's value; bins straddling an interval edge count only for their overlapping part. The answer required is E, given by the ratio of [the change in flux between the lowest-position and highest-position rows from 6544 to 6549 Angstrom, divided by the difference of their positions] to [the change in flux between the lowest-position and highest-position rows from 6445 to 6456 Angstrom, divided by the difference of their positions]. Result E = -2.9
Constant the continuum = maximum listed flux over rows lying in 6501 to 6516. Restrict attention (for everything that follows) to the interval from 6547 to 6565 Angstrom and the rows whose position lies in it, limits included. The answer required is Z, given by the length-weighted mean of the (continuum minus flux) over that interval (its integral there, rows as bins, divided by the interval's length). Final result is 2.4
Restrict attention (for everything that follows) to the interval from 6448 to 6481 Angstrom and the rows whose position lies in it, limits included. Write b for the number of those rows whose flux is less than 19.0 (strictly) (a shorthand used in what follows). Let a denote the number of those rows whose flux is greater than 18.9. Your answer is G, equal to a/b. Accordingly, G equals 0.6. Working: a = 9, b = 14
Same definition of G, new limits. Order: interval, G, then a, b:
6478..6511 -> 1.2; 12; 10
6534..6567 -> 0.8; 10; 13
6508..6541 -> 1.8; 16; 9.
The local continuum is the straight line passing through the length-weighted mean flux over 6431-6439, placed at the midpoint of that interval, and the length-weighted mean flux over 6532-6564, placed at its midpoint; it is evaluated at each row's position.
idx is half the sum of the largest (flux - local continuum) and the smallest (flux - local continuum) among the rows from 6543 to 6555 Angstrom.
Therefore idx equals 0.00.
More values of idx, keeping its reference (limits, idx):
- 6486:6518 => -0.19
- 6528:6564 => 0.00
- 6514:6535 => -0.05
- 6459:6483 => -0.08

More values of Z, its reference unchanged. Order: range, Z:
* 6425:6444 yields 1.6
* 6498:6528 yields 1.5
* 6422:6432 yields 1.3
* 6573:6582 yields 1.7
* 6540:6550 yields 2.0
